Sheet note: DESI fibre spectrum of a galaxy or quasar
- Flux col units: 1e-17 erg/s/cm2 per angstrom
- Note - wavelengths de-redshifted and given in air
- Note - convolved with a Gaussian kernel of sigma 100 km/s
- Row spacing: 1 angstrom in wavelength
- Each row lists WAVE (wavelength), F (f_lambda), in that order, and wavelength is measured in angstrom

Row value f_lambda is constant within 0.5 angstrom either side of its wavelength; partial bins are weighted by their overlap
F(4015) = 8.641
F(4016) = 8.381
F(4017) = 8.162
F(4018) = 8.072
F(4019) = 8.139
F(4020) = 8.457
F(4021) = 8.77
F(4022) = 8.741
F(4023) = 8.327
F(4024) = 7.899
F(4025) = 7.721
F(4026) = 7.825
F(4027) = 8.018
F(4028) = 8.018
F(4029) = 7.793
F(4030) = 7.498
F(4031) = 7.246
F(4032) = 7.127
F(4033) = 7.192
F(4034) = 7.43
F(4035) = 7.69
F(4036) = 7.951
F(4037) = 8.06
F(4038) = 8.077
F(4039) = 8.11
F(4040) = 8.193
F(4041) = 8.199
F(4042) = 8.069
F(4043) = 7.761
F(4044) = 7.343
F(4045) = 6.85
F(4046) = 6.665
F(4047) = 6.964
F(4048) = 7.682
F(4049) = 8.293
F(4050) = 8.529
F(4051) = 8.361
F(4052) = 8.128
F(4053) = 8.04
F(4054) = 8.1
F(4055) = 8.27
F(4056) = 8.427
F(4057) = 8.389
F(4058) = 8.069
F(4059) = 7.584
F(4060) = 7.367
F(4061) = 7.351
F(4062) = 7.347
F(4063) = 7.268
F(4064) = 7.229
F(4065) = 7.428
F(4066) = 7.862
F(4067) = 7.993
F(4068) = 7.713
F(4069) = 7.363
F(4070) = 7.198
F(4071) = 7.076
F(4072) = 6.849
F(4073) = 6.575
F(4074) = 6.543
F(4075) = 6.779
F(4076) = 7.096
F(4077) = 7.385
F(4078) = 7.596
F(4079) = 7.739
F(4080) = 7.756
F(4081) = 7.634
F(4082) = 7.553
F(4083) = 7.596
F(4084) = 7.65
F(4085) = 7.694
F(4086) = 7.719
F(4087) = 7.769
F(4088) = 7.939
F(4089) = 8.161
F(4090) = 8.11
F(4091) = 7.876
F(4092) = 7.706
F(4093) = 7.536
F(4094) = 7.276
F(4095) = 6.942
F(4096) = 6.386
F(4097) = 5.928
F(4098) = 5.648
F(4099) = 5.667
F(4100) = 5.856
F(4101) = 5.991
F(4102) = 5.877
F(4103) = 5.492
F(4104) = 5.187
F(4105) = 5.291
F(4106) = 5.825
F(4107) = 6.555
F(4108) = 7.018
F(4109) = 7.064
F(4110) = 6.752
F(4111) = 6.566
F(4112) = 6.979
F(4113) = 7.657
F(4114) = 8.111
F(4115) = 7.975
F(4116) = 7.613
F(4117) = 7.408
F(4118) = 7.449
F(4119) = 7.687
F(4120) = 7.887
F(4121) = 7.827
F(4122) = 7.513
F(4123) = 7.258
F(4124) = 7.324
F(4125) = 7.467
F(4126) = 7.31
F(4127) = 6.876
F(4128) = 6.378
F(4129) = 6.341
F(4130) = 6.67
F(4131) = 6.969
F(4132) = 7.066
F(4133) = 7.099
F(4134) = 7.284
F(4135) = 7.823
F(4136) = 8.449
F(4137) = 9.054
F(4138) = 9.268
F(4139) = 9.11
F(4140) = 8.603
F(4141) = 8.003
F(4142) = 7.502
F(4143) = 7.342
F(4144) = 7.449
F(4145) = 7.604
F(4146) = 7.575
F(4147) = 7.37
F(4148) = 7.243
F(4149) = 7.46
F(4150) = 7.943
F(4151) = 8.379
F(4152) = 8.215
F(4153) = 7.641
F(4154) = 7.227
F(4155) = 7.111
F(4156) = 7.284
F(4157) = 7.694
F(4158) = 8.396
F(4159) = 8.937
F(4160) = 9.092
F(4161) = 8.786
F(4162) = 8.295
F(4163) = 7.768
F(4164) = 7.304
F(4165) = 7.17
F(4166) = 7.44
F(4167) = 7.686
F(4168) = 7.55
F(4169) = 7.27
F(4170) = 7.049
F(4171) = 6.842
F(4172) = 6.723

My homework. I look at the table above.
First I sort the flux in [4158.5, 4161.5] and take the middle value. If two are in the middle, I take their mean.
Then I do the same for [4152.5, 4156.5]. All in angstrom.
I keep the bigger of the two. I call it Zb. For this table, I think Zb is 8.9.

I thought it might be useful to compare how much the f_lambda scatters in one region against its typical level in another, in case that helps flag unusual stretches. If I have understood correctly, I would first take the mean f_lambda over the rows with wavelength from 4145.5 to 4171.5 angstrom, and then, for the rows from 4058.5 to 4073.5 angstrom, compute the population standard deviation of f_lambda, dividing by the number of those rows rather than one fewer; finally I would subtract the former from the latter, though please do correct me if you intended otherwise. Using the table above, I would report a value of -7.37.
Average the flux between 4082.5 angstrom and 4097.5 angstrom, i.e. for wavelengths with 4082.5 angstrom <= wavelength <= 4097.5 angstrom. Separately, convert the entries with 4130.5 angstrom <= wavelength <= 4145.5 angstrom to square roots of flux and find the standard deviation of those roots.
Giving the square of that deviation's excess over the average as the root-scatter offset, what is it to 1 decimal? 54.0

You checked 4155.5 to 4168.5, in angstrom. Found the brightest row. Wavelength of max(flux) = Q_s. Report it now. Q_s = 4160 angstrom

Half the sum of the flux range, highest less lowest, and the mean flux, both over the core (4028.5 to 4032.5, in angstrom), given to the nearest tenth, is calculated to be 4.0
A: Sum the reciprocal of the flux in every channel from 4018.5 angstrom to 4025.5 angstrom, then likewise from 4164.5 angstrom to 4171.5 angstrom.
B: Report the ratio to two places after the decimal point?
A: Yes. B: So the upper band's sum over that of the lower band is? 1.14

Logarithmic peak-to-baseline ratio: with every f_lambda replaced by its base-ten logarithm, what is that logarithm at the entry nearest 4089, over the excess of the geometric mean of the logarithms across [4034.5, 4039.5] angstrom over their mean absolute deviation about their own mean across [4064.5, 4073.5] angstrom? 1.04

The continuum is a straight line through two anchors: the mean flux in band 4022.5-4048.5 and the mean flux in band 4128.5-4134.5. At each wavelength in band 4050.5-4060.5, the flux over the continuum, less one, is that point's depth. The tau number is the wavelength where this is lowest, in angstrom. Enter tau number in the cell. 4060 angstrom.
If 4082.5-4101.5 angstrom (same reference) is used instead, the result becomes 4098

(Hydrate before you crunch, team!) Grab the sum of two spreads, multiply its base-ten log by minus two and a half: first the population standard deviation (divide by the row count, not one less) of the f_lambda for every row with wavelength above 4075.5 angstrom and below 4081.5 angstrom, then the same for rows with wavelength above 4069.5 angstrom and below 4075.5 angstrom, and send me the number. 0.82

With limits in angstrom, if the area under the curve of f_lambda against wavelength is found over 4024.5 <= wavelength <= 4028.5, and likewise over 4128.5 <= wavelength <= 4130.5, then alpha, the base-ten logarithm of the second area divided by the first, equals -0.39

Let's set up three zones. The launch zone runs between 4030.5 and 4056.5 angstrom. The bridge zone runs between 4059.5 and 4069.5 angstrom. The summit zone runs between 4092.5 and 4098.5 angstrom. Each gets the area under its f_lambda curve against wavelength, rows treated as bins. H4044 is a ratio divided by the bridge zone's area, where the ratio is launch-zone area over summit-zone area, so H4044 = 0.07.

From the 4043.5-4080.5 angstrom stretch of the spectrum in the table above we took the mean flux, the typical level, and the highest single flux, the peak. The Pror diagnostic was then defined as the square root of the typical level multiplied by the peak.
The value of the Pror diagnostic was 8.02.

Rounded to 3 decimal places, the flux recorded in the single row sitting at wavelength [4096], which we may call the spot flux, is 6.386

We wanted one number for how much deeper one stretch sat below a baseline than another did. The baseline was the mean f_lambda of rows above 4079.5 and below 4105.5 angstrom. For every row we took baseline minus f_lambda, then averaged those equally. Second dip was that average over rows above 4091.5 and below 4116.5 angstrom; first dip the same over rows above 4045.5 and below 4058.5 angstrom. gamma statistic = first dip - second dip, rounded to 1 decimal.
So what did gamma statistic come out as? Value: -1.4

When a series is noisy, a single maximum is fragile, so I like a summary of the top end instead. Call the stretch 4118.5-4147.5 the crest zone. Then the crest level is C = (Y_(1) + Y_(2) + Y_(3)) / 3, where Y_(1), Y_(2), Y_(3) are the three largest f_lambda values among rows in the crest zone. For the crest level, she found 9.14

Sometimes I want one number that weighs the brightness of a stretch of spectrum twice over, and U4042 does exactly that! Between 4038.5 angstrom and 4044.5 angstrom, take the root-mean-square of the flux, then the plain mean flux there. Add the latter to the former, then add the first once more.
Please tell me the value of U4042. 23.8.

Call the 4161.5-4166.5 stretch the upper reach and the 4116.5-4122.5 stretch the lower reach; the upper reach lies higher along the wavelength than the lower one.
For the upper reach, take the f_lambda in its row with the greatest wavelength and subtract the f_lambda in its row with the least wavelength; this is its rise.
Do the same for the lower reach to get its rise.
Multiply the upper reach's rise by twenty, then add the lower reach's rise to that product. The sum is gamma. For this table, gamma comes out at -17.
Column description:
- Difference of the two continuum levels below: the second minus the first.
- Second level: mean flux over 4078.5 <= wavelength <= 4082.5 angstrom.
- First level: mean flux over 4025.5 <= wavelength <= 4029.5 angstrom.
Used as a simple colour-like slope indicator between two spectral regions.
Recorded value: -0.2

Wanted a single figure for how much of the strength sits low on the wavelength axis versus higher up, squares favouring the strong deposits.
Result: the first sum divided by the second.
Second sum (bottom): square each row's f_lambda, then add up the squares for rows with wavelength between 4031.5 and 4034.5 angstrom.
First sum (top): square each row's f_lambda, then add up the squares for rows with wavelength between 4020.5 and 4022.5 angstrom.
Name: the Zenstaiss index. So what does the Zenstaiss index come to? 0.97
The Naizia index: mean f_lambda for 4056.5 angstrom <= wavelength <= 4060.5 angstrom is 7.9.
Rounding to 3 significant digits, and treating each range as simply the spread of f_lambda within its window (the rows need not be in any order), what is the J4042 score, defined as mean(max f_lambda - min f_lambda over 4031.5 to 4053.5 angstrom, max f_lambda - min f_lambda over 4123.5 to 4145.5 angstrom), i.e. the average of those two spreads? 2.40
